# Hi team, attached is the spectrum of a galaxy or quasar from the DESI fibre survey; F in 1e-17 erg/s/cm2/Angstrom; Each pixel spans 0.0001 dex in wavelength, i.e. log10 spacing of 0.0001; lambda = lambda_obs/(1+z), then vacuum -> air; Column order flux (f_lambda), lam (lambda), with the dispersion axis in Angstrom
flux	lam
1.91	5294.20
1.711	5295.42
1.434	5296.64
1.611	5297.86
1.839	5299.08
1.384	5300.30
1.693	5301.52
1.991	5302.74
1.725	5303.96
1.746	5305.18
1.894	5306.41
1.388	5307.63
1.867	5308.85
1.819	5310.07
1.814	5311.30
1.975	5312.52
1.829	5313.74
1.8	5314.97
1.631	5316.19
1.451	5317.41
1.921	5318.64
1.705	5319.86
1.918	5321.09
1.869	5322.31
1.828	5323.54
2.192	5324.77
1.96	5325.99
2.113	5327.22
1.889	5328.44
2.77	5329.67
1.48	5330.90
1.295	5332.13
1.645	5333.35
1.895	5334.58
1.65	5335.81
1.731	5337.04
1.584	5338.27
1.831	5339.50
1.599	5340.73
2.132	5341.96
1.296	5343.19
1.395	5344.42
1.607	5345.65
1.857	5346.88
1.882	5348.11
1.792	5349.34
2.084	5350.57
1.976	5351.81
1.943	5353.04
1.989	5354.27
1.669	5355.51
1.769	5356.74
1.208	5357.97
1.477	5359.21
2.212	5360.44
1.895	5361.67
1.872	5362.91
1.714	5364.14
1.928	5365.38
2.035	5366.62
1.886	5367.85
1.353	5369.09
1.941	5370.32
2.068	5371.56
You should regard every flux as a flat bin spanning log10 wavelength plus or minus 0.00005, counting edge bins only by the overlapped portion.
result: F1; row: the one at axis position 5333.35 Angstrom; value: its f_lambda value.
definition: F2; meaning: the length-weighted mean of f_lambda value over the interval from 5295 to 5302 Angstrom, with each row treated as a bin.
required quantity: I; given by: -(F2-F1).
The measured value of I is 0.04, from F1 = 1.645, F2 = 1.61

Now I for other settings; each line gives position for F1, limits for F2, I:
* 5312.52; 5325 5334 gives 0.08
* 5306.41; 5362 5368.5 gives 0.01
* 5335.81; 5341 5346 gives 0.04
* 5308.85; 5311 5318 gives 0.12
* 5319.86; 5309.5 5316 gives -0.13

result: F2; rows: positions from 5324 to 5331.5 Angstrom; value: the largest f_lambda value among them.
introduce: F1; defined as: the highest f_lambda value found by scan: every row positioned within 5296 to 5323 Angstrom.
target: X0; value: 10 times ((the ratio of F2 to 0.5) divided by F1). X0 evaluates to 28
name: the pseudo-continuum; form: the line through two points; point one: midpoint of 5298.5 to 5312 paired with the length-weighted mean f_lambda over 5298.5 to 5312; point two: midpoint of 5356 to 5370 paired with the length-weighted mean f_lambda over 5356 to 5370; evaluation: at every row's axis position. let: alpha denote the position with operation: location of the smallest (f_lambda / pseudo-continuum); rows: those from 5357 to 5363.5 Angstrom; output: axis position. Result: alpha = 5357.97 Angstrom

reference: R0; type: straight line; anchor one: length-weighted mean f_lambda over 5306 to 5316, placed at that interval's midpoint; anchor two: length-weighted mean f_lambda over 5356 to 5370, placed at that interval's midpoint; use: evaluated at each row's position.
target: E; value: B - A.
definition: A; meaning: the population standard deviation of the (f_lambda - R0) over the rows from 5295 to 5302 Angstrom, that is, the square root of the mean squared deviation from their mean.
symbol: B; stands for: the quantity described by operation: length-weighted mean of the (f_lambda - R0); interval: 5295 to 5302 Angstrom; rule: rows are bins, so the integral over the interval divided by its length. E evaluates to -0.35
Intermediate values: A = 0.159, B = -0.19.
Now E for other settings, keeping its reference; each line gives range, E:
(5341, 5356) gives -0.22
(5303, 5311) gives -0.21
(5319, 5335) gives -0.24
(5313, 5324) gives -0.16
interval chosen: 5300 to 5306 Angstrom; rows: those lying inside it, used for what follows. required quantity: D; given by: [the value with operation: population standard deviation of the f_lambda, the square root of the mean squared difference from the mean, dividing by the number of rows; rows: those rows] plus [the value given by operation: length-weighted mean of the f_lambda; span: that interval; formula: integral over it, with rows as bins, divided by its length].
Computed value 1.9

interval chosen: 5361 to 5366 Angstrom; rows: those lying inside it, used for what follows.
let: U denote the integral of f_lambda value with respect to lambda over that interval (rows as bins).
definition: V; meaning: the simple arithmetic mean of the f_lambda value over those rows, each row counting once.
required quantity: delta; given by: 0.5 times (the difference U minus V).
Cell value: 3.7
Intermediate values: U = 9.3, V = 1.85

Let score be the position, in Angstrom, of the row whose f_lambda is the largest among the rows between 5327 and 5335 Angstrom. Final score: 5329.67 Angstrom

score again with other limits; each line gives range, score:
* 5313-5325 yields 5324.77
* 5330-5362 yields 5360.44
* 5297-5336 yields 5329.67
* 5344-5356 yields 5350.57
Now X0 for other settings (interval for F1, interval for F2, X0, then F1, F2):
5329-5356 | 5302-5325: 16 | 2.77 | 2.192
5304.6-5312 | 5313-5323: 20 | 1.894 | 1.921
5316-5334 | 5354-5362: 16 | 2.77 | 2.212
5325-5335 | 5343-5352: 15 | 2.77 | 2.084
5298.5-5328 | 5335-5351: 19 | 2.192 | 2.132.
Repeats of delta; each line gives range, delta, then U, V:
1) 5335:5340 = 3.4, 8.5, 1.70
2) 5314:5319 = 3.4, 8.5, 1.70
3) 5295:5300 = 3.3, 8.1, 1.65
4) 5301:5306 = 3.6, 9.0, 1.79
